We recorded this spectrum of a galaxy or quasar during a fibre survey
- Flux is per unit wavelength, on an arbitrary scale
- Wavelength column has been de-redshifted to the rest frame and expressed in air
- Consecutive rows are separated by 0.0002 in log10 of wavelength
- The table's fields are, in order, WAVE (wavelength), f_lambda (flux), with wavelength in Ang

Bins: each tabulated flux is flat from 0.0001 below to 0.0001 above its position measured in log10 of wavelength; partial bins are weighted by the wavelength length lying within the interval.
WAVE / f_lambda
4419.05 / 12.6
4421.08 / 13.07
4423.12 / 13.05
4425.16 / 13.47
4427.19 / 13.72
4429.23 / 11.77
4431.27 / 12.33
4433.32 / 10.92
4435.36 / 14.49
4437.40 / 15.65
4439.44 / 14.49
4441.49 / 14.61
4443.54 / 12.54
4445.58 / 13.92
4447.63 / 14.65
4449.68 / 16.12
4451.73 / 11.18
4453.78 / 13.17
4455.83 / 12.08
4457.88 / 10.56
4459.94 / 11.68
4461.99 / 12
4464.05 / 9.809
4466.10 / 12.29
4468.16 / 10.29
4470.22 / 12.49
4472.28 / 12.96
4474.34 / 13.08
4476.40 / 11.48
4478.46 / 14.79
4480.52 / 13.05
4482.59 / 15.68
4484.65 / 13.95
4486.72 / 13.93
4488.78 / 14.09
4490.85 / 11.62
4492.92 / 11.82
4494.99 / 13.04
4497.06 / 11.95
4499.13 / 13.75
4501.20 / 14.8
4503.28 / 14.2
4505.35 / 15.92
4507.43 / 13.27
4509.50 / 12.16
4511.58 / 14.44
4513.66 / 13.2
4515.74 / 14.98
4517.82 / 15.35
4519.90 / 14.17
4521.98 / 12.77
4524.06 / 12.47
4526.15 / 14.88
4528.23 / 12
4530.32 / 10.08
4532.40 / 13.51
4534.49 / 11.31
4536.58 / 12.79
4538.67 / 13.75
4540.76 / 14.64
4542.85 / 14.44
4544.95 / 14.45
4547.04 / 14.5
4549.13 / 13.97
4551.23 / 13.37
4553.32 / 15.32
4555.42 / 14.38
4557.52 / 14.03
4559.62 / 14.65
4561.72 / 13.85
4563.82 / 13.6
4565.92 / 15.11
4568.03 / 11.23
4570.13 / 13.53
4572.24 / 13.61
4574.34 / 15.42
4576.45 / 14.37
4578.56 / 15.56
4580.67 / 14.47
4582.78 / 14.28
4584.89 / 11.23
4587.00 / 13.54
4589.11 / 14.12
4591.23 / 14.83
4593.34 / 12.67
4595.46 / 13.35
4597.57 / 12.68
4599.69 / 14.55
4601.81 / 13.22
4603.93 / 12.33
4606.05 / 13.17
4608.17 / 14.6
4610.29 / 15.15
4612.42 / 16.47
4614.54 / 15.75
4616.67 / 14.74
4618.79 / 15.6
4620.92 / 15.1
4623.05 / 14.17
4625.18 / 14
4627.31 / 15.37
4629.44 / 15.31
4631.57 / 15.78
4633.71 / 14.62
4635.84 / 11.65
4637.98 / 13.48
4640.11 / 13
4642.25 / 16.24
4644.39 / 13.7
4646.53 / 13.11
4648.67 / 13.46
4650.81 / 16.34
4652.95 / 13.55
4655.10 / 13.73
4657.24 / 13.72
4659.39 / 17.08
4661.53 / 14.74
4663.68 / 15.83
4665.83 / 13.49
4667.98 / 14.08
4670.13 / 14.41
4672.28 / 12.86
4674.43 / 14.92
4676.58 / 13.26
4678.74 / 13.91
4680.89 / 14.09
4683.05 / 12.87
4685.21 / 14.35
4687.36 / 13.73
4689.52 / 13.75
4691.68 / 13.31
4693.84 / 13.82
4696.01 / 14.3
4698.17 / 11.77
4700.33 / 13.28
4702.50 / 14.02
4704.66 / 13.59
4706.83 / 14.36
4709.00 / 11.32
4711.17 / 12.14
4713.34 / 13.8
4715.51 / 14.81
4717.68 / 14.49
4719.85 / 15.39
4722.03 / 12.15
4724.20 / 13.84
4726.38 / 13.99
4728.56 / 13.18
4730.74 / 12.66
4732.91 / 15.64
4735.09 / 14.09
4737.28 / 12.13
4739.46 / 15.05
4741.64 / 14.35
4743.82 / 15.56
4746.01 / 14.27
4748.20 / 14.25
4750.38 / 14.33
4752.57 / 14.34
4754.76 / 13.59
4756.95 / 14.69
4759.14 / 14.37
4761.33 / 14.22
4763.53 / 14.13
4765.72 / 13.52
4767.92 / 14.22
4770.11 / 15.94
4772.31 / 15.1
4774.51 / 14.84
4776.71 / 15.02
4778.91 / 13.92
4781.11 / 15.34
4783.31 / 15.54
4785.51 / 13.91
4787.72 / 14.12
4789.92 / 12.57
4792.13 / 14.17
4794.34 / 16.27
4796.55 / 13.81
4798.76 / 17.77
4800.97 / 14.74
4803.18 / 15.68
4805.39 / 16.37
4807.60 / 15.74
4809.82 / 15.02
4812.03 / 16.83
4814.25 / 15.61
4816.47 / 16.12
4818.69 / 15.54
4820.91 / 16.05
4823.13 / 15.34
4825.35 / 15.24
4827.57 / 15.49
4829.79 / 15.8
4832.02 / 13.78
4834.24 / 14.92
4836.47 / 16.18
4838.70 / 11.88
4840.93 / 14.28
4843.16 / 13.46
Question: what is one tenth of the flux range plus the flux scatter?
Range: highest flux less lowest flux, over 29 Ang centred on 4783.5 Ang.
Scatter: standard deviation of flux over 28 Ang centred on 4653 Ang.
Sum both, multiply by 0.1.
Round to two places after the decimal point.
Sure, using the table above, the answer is 0.51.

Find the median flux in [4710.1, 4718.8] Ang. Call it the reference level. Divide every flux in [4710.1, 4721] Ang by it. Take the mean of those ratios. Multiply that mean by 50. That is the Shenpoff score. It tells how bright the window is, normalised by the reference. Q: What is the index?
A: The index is 49.9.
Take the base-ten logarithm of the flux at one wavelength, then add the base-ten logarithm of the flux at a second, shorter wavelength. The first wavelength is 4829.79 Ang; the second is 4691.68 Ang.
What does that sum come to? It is 2.32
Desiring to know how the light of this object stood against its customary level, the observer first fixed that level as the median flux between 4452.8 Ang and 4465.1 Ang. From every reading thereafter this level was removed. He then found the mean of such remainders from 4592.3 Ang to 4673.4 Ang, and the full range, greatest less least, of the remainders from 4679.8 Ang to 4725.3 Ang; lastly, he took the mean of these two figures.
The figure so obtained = 3.26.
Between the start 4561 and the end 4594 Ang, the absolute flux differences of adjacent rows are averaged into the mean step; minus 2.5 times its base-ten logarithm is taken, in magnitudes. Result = -0.42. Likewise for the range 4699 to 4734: -0.26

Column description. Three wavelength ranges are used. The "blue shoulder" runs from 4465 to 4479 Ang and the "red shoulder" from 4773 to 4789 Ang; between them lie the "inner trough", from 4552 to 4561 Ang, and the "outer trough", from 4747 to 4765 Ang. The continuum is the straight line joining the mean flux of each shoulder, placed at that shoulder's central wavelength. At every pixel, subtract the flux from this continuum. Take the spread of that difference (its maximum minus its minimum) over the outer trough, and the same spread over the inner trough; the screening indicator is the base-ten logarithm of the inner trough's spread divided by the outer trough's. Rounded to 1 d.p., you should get 0.1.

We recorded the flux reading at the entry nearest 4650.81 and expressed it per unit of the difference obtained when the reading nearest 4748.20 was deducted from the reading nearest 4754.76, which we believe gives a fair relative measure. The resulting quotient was -25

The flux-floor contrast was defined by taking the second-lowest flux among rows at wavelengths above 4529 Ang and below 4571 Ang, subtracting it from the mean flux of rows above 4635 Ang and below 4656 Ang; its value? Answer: 2.6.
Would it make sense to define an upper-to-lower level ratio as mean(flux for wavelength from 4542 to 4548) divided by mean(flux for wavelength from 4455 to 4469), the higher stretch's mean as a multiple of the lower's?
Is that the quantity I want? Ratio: 1.29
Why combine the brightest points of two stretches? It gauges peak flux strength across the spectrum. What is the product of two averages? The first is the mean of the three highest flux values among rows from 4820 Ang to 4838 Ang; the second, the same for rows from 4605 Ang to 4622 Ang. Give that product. 255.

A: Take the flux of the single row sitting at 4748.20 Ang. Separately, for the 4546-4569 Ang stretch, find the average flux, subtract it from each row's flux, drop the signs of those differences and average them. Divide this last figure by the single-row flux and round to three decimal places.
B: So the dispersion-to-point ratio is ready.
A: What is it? 0.051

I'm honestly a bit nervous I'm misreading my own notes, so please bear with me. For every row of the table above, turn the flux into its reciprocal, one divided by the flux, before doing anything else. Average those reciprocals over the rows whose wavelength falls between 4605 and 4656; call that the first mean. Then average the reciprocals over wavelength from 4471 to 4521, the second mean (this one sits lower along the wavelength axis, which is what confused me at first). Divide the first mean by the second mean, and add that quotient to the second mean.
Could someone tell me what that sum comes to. 1.01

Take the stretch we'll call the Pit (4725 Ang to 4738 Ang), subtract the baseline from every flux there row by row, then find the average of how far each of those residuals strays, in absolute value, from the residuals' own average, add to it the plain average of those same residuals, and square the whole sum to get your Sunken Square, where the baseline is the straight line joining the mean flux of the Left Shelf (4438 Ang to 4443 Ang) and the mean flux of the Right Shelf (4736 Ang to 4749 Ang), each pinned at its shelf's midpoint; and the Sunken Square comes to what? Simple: 0.1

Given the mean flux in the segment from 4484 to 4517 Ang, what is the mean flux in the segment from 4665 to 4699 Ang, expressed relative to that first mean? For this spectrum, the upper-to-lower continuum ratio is 1.01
